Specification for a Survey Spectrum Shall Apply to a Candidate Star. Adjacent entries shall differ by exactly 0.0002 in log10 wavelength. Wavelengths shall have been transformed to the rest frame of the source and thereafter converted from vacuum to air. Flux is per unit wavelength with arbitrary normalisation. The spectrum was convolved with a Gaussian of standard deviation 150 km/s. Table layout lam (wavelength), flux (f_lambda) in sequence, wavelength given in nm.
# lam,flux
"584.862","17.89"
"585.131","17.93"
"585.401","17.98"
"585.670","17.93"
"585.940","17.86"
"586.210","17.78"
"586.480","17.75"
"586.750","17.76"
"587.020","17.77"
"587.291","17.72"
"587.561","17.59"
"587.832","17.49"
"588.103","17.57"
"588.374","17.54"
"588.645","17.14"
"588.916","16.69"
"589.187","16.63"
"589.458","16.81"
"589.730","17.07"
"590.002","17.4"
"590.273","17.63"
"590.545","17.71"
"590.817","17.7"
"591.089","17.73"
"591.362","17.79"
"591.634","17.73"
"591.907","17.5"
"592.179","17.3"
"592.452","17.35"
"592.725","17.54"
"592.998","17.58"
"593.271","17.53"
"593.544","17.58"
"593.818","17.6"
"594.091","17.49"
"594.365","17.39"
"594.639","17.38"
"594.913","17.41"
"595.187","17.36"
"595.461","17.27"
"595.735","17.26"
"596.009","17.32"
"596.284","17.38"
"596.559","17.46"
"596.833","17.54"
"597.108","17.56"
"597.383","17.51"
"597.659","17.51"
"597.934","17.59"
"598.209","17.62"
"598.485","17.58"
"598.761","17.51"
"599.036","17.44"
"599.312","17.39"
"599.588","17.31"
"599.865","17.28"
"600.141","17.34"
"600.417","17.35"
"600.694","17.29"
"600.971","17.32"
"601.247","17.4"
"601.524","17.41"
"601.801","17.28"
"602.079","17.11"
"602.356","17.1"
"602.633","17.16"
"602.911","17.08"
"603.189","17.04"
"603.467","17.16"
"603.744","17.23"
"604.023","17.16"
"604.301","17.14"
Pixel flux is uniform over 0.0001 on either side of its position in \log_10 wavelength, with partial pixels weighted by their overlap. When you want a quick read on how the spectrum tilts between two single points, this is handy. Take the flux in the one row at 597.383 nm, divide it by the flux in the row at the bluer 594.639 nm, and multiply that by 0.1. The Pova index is 0.101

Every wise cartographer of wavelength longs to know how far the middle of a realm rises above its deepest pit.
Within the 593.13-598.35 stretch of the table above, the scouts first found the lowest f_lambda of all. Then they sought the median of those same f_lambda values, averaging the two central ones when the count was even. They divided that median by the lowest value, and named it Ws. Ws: 1.013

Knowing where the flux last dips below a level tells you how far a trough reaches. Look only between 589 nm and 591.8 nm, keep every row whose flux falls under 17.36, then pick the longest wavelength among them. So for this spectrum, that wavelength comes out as 589.730 nm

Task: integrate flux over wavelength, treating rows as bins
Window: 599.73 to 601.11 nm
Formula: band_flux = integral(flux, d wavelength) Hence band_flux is 23.9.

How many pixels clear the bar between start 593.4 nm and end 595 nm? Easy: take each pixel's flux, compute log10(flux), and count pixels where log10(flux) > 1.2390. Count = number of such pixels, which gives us 6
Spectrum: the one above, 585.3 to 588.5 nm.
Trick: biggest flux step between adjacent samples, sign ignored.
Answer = 0.13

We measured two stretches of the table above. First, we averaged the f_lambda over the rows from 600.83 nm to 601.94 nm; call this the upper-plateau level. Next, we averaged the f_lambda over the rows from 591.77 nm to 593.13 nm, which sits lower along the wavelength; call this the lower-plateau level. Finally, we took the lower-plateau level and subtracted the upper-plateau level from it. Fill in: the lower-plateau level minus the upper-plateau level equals 0.10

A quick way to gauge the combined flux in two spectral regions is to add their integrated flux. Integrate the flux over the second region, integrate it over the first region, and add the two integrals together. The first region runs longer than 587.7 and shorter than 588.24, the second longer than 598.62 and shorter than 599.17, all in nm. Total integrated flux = 19.1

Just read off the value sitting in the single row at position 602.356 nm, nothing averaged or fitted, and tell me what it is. 17.1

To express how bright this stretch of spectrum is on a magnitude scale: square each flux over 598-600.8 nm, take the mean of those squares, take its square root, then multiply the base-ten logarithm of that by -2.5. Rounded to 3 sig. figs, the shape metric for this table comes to -3.10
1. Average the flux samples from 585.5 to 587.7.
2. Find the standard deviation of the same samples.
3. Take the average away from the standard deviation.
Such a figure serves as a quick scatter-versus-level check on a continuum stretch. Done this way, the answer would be -17.7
